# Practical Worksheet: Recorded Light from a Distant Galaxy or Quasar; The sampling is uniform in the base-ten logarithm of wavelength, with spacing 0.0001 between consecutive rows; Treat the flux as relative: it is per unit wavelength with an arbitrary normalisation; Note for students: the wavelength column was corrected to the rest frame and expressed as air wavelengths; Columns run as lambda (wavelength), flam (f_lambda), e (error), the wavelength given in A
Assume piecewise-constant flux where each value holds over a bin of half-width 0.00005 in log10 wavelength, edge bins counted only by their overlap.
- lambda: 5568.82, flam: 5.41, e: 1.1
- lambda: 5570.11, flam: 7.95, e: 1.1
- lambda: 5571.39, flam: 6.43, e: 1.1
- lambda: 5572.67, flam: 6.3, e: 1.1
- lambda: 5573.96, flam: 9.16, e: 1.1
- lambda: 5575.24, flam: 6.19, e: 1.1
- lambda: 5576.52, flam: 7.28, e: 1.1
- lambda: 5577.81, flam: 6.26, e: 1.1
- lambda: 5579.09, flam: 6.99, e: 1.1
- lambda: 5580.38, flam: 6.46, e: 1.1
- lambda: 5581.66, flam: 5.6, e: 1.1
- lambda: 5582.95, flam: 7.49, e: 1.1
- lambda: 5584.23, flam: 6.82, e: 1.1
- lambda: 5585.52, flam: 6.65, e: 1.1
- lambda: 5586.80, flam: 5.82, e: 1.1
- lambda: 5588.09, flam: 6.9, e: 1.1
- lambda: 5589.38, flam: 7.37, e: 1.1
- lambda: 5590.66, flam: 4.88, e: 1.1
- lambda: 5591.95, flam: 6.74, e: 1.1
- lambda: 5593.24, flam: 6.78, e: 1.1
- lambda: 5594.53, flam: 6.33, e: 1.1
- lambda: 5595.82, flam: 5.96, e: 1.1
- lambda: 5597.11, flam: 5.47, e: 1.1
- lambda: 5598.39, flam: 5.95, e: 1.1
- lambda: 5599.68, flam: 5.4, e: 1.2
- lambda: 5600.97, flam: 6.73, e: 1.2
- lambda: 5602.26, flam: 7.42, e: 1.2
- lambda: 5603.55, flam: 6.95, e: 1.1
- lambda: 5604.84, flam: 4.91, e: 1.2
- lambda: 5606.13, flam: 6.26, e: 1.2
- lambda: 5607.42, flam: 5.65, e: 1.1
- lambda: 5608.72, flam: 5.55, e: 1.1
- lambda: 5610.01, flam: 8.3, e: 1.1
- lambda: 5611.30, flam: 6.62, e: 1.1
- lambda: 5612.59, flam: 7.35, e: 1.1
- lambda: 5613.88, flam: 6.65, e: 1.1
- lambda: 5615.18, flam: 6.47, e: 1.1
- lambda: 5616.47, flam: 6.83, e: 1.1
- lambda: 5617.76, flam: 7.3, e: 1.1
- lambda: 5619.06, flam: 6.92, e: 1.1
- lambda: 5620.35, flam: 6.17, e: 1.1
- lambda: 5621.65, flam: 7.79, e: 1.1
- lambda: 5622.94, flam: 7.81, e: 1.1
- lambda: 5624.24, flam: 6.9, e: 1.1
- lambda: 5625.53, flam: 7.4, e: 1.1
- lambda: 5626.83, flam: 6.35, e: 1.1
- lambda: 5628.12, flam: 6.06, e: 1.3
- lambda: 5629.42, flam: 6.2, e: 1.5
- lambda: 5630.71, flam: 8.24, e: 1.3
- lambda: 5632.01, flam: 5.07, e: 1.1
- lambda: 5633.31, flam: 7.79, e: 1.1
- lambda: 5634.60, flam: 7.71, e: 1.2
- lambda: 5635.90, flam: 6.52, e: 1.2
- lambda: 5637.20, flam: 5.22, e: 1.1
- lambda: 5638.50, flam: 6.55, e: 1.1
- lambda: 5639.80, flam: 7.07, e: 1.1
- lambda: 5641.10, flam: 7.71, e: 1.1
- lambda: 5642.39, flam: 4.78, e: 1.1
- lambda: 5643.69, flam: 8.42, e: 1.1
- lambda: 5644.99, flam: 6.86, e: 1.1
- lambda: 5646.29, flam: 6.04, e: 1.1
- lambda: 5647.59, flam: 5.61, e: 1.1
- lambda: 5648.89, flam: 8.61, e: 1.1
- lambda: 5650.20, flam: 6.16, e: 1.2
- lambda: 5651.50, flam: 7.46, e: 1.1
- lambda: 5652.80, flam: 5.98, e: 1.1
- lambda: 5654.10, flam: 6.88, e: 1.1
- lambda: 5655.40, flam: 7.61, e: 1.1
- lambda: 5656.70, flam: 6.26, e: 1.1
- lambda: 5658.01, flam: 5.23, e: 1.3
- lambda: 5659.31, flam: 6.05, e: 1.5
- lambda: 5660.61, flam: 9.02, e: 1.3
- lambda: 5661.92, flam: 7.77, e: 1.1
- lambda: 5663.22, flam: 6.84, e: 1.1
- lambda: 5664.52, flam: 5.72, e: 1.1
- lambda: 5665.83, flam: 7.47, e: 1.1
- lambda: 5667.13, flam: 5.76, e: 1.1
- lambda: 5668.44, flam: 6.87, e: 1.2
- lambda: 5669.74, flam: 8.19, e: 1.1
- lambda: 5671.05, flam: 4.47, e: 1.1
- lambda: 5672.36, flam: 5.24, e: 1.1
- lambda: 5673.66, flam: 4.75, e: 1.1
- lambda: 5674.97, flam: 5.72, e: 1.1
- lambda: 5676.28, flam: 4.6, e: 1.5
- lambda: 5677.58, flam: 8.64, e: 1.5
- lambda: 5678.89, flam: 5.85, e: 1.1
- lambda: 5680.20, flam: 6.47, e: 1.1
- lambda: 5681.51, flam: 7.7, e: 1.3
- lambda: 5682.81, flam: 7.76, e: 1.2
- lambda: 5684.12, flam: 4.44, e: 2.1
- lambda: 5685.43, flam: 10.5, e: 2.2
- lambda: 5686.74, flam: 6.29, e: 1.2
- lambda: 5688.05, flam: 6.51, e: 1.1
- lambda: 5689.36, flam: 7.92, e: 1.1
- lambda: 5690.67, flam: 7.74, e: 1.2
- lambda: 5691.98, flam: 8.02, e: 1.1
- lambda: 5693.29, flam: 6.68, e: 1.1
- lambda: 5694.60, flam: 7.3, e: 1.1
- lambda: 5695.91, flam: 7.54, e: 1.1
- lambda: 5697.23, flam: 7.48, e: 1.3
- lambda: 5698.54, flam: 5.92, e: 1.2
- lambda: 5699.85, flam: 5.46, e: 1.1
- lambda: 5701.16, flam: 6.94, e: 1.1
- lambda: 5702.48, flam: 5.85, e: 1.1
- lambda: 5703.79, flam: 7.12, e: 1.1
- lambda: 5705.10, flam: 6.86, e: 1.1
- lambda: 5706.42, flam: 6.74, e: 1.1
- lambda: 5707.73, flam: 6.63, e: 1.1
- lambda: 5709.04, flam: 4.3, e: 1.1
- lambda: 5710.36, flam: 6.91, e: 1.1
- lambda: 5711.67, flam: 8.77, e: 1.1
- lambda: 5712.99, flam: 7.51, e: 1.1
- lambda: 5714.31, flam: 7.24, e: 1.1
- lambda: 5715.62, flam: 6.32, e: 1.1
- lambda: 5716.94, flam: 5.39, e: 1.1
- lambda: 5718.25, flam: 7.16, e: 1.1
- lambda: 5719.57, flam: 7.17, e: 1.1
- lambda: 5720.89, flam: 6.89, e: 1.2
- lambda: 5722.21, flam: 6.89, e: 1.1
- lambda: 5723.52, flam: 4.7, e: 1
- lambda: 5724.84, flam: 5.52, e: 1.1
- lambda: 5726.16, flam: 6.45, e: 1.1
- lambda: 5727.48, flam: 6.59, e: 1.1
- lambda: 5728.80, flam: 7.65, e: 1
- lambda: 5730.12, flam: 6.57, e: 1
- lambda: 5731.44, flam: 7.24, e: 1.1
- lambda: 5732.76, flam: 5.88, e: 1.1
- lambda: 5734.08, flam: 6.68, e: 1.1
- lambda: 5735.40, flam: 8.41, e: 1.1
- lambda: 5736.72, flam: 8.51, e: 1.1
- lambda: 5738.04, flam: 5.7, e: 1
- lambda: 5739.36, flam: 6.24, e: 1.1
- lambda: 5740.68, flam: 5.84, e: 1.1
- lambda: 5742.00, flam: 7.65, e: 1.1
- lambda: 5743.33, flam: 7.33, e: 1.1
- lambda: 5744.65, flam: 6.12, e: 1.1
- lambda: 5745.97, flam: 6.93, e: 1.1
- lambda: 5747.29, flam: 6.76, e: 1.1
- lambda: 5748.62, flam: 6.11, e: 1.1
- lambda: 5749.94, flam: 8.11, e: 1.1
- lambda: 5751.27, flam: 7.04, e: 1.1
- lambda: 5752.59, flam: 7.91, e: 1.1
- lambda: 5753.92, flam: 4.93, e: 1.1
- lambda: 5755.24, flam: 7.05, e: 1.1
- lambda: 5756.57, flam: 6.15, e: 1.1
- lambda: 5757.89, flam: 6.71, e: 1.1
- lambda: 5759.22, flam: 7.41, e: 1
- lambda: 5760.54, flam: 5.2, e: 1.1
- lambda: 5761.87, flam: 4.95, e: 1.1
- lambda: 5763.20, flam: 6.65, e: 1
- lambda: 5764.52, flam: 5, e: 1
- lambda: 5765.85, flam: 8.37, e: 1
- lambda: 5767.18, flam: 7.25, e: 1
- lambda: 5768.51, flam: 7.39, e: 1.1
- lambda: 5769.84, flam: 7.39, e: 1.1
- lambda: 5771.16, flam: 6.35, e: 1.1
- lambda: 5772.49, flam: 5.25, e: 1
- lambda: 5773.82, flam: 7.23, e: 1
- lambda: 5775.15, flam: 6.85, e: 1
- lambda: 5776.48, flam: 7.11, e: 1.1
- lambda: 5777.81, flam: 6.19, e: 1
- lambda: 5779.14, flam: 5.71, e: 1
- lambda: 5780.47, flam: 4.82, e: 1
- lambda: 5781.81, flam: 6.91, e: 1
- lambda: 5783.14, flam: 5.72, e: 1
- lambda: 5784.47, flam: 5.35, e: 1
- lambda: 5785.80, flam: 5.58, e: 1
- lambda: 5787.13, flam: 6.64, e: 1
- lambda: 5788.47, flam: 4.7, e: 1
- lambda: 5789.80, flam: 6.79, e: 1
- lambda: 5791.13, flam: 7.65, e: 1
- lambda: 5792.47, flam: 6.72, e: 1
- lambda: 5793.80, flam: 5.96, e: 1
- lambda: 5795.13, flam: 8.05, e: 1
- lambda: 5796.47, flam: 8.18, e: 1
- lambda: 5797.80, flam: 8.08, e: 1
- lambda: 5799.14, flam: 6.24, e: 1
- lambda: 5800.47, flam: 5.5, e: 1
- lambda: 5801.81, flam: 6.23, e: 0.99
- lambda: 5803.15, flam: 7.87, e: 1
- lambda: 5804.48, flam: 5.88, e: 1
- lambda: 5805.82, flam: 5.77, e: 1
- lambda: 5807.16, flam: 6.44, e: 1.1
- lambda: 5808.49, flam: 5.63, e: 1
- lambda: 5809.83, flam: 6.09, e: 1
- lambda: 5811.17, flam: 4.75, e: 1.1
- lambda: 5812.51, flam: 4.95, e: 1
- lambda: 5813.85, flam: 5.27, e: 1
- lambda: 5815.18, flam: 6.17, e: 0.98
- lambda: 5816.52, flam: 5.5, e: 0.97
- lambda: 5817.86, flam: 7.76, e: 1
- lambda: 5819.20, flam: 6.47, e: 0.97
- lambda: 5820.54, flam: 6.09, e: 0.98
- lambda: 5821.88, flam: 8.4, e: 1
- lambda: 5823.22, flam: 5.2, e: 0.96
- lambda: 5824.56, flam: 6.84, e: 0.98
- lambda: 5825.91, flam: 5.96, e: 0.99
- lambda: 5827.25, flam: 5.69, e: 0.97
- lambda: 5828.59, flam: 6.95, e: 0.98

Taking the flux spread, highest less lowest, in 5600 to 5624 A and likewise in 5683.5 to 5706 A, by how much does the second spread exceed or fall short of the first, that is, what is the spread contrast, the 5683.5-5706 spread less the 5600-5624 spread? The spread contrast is 2.7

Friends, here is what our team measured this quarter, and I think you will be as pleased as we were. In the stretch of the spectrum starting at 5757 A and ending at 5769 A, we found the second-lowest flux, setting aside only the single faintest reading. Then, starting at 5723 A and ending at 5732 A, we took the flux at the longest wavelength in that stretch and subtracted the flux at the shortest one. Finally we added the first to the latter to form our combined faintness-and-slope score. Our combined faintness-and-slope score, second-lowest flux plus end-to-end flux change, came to 7.5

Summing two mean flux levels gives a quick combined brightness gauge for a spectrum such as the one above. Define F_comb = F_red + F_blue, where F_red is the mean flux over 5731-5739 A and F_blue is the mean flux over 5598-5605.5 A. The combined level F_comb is 13.3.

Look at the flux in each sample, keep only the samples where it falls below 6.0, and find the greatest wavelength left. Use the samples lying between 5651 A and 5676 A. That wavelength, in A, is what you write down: 5674.97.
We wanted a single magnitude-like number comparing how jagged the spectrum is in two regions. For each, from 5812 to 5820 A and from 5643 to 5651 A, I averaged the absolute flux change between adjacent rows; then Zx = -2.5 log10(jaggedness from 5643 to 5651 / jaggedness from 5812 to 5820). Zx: -0.5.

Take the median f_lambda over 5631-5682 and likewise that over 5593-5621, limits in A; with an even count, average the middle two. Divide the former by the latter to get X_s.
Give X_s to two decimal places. 1.00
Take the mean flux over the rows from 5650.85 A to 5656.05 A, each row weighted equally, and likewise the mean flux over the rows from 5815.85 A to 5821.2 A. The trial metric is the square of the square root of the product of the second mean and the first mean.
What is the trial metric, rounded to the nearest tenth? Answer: 45.1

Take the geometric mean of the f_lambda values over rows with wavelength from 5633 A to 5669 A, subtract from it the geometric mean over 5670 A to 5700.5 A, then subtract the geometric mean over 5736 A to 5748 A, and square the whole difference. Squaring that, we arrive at 42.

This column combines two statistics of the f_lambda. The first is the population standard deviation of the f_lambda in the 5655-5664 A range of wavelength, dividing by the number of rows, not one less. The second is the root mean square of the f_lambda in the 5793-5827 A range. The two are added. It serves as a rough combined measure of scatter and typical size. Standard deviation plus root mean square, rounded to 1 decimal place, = 7.6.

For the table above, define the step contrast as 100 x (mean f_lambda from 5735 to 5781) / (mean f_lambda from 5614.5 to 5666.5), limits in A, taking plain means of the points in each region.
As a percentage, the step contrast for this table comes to 97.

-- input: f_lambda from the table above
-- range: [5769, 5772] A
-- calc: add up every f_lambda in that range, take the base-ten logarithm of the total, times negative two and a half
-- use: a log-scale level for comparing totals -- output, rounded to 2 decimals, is -2.84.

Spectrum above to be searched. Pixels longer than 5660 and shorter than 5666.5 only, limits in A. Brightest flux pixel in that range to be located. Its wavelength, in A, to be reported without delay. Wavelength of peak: 5660.61 A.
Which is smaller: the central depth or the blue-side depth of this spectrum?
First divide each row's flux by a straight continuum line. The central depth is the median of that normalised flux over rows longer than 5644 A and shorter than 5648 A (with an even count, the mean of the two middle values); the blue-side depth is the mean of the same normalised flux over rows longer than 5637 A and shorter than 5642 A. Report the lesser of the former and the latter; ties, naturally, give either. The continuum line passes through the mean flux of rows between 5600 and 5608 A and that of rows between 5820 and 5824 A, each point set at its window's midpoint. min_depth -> 0.95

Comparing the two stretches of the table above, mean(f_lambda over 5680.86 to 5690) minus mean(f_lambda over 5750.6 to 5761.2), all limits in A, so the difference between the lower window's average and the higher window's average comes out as 0.75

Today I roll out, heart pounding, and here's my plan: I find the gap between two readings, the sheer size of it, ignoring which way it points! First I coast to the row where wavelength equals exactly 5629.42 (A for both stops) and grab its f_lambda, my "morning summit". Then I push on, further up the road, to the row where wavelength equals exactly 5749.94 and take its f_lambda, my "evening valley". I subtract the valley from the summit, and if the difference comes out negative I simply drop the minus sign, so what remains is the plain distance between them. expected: 1.9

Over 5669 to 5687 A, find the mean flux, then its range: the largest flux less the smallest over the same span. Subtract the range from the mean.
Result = 0.4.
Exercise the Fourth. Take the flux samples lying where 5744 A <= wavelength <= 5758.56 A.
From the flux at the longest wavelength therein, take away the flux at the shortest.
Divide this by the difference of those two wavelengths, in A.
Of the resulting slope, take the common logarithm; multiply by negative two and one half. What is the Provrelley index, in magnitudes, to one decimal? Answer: 3.4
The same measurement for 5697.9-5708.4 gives 2.8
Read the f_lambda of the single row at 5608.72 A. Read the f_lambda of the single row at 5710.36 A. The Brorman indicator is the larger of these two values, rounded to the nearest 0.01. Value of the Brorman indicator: 6.91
